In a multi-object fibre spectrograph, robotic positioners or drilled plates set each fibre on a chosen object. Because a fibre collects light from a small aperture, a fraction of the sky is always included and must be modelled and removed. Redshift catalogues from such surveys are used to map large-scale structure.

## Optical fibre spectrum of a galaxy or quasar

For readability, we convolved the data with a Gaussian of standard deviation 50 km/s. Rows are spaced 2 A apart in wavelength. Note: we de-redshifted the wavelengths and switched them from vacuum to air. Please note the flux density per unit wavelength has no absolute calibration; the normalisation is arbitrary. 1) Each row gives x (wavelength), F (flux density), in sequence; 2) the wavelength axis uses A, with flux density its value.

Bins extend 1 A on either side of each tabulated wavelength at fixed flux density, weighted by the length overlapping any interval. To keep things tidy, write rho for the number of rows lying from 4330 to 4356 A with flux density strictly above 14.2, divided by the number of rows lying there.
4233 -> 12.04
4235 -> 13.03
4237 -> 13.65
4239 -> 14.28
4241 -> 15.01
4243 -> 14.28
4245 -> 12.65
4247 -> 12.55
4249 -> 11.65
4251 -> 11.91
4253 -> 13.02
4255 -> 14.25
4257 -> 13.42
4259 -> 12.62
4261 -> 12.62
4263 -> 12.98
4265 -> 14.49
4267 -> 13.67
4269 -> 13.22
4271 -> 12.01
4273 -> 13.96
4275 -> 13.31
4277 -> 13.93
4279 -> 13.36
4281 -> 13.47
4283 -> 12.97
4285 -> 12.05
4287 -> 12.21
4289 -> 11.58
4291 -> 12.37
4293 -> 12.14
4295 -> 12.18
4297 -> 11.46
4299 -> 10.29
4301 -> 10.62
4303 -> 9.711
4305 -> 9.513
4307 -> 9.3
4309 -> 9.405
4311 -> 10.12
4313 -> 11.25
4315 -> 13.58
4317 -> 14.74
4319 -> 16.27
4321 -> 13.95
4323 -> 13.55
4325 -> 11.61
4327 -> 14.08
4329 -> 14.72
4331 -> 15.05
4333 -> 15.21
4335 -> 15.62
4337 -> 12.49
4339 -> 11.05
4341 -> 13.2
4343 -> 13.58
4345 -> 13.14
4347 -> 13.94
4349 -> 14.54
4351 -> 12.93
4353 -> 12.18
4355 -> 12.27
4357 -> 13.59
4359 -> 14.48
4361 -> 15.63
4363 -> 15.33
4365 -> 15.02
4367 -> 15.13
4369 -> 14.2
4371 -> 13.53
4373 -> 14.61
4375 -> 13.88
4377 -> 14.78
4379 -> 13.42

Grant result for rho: 0.31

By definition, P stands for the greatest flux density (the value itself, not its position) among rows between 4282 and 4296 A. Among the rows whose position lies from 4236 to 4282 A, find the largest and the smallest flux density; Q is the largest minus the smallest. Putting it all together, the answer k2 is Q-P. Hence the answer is -10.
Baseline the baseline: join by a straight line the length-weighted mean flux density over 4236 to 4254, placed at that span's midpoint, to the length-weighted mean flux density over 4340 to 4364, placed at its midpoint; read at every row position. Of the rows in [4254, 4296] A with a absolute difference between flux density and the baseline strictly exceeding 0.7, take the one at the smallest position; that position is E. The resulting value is 4255 A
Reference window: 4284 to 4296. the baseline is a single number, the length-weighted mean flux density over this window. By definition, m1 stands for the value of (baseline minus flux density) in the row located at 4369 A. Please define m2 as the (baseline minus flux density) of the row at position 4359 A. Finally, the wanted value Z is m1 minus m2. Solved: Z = 0.3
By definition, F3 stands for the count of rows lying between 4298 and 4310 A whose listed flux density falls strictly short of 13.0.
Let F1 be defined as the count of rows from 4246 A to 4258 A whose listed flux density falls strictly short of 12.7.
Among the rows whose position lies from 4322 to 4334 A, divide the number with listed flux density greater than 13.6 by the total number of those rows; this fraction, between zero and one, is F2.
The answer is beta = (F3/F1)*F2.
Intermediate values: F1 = 3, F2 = 0.7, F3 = 6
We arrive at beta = 1.33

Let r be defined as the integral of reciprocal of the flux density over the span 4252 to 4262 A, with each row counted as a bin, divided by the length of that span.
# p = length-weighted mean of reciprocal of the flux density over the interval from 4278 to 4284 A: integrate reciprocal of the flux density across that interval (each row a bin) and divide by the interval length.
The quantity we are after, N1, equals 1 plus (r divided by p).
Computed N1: 2.01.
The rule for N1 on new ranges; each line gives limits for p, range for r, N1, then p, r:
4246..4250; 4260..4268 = 1.90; 0.083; 0.0746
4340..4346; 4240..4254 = 2.03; 0.075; 0.0774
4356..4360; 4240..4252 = 2.09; 0.071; 0.0775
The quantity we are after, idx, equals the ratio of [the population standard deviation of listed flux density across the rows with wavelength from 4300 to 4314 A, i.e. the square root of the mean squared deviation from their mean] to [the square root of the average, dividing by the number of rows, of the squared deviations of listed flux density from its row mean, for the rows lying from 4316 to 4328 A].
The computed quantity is 0.5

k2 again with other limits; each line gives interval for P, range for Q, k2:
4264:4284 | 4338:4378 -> -10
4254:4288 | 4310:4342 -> -8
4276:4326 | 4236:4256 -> -13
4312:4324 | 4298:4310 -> -15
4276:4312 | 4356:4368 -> -12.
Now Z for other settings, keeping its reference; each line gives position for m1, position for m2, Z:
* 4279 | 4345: -0.2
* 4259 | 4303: -2.9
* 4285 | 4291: 0.3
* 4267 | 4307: -4.4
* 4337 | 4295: -0.3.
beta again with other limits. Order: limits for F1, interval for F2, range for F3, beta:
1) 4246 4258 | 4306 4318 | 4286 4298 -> 0.33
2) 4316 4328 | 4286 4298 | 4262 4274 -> 0.00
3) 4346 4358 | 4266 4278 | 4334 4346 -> 0.50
